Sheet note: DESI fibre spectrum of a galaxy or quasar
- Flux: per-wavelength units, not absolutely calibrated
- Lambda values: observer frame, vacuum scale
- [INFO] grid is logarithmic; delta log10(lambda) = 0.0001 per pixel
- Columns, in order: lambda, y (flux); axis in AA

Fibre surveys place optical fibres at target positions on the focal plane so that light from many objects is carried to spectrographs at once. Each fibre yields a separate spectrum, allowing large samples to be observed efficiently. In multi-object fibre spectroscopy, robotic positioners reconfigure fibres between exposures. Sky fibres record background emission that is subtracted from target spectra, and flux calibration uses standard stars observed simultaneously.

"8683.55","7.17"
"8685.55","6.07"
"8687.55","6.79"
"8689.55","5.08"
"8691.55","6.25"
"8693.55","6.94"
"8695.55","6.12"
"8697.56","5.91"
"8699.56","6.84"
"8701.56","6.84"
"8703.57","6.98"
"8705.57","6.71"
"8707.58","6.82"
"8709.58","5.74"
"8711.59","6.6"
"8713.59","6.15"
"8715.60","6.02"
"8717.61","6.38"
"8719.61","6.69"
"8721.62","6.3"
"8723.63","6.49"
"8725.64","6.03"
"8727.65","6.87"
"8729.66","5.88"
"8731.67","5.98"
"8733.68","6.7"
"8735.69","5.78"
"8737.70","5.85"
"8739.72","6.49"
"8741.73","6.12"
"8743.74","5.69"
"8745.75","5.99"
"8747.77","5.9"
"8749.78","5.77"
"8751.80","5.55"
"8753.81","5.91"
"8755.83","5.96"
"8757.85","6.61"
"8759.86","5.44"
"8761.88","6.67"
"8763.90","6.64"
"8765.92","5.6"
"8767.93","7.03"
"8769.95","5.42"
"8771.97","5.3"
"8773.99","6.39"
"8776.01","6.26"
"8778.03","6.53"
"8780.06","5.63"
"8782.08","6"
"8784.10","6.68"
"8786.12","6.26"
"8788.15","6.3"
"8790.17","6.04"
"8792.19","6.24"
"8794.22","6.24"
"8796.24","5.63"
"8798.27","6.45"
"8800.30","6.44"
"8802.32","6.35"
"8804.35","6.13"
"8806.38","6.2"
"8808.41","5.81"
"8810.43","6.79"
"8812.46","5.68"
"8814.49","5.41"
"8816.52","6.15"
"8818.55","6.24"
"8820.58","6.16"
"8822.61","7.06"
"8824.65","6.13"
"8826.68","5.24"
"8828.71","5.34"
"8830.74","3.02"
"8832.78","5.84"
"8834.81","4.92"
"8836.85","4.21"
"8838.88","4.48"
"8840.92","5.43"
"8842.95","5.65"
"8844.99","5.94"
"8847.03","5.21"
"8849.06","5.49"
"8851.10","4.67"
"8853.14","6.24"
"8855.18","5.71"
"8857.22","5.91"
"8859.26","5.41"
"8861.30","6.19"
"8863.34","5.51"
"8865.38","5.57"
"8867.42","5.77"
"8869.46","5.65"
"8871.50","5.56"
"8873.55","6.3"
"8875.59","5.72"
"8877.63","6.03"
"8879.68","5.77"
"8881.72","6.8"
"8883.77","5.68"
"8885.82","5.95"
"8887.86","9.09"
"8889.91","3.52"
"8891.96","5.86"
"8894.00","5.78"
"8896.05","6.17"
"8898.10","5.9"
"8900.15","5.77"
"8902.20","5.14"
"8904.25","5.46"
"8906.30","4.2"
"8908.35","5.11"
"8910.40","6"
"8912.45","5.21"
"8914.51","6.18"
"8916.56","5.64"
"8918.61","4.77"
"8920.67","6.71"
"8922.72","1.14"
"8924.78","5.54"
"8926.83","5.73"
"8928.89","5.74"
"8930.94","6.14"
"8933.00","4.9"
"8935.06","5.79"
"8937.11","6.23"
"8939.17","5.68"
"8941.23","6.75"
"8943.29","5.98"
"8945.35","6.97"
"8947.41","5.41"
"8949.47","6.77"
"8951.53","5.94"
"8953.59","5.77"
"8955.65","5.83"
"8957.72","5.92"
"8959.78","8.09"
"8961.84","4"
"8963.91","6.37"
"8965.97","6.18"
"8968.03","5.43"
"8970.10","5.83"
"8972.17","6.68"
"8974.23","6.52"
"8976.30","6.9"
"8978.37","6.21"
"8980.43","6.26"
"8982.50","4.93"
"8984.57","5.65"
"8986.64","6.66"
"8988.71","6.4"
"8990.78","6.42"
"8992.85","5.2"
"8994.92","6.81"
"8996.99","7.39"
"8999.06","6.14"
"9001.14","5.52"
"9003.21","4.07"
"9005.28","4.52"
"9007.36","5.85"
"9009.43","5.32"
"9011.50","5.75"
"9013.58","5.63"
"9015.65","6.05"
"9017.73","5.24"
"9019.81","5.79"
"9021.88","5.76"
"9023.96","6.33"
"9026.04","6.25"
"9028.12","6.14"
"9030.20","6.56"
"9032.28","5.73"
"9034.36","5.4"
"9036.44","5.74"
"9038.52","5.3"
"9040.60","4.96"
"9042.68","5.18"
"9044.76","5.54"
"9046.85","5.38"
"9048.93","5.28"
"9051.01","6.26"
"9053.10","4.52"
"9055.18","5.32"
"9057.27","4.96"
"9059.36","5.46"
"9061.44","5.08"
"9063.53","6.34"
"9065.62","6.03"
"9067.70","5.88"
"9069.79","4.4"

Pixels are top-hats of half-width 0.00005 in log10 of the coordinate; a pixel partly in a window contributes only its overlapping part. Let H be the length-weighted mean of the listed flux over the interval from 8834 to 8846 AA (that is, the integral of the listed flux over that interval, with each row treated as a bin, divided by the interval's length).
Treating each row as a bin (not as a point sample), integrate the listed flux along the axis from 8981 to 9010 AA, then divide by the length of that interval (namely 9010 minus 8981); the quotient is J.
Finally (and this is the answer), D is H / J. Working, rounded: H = 5.1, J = 5.79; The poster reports 0.88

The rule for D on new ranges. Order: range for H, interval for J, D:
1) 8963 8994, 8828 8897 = 1.09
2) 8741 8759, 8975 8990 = 0.97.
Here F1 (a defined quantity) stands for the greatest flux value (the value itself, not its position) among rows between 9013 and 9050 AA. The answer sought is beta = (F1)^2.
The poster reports 43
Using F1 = 6.56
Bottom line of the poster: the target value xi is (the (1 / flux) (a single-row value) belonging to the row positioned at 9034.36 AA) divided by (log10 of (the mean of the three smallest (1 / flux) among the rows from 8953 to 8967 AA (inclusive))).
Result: -0.223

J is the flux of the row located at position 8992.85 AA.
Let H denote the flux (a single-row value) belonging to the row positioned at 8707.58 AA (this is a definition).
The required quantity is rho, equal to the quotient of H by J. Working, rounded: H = 6.82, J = 5.2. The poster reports 1.31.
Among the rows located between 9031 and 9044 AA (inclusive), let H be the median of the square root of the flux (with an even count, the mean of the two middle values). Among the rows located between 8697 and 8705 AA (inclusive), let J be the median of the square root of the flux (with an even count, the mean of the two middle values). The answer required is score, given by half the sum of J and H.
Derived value 2.46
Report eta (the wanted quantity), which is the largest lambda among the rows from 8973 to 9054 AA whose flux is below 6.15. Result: 9053.10 AA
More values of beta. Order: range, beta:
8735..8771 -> 49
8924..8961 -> 65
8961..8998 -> 55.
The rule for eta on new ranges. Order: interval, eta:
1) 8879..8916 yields 8912.45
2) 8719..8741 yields 8737.70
